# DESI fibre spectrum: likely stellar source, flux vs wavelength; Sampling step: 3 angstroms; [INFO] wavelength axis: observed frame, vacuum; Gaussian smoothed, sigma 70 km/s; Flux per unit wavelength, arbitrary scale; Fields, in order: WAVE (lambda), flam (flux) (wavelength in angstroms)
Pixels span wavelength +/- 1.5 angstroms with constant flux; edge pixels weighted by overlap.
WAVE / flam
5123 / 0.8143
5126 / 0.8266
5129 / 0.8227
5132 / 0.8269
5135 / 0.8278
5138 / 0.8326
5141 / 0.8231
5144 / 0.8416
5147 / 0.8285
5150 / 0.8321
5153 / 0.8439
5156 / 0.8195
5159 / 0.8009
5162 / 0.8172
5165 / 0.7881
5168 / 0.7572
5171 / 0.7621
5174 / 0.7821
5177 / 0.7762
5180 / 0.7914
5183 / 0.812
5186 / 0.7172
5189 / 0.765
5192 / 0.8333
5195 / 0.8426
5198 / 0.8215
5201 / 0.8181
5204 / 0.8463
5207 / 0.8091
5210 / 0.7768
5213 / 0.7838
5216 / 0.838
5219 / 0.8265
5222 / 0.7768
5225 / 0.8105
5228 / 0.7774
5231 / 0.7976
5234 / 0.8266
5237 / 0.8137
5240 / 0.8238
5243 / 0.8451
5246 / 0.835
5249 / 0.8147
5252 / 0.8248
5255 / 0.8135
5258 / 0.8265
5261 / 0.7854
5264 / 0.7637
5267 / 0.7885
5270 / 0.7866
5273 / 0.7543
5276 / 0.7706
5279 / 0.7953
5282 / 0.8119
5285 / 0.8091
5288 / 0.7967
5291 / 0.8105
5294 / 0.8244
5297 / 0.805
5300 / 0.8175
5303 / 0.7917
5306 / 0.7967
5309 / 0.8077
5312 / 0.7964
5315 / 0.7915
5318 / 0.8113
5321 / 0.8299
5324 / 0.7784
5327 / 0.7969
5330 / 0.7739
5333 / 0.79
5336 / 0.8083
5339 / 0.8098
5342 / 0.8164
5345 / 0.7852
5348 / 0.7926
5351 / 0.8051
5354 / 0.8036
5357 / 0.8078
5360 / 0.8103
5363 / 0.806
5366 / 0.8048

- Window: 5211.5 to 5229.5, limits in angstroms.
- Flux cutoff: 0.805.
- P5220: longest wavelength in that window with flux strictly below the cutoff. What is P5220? 5228 angstroms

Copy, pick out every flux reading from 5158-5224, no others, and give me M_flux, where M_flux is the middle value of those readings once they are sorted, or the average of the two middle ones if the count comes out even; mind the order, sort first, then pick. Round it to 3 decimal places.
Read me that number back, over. 0.796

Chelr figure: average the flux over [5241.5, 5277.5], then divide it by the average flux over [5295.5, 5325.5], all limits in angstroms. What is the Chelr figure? 1.00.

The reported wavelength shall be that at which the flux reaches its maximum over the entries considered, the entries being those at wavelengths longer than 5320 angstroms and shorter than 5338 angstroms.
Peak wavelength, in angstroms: 5321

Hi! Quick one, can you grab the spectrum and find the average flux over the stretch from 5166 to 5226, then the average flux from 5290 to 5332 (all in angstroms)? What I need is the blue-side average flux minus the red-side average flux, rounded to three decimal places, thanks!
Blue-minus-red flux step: -0.005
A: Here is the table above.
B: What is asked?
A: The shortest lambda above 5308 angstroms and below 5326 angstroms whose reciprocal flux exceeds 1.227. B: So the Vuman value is 5309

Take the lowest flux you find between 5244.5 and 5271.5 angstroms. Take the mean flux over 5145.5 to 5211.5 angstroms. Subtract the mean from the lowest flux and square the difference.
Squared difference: 0.0015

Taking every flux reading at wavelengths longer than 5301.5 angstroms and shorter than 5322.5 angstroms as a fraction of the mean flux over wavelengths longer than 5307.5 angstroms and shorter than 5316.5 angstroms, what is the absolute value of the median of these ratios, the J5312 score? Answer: 1.00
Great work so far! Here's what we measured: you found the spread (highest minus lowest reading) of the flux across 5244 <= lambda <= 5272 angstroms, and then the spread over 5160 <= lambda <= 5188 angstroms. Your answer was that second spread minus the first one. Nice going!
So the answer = 0.029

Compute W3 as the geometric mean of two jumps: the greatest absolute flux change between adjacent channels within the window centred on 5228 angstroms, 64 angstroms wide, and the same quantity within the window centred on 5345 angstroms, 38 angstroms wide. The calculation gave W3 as 0.041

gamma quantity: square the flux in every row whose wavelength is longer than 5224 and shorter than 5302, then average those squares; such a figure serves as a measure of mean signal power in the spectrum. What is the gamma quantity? 0.648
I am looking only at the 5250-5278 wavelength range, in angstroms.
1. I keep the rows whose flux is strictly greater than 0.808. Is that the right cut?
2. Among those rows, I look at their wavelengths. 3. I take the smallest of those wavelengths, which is 5252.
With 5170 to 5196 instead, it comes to 5183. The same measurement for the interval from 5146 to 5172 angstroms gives 5147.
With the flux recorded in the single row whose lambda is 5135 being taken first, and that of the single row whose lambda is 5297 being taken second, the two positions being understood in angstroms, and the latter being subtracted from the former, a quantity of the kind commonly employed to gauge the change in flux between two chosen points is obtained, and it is 0.02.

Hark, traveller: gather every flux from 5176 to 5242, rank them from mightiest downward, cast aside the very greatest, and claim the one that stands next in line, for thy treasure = 0.8426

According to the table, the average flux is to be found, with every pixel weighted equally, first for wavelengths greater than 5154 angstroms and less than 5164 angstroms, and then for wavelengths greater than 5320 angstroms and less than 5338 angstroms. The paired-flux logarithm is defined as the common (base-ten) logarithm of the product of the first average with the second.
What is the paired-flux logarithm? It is -0.189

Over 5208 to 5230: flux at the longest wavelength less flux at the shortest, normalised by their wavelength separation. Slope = 0.0000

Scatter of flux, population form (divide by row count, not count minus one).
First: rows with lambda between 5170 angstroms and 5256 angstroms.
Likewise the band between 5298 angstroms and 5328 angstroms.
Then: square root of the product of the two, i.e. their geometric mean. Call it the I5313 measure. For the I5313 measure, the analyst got 0.0205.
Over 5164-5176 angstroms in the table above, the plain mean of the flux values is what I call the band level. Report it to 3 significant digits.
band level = 0.772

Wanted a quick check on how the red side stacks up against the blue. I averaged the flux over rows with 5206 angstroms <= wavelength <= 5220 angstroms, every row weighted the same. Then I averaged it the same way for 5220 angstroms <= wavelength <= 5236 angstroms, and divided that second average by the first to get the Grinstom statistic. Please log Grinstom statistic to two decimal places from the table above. 0.99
